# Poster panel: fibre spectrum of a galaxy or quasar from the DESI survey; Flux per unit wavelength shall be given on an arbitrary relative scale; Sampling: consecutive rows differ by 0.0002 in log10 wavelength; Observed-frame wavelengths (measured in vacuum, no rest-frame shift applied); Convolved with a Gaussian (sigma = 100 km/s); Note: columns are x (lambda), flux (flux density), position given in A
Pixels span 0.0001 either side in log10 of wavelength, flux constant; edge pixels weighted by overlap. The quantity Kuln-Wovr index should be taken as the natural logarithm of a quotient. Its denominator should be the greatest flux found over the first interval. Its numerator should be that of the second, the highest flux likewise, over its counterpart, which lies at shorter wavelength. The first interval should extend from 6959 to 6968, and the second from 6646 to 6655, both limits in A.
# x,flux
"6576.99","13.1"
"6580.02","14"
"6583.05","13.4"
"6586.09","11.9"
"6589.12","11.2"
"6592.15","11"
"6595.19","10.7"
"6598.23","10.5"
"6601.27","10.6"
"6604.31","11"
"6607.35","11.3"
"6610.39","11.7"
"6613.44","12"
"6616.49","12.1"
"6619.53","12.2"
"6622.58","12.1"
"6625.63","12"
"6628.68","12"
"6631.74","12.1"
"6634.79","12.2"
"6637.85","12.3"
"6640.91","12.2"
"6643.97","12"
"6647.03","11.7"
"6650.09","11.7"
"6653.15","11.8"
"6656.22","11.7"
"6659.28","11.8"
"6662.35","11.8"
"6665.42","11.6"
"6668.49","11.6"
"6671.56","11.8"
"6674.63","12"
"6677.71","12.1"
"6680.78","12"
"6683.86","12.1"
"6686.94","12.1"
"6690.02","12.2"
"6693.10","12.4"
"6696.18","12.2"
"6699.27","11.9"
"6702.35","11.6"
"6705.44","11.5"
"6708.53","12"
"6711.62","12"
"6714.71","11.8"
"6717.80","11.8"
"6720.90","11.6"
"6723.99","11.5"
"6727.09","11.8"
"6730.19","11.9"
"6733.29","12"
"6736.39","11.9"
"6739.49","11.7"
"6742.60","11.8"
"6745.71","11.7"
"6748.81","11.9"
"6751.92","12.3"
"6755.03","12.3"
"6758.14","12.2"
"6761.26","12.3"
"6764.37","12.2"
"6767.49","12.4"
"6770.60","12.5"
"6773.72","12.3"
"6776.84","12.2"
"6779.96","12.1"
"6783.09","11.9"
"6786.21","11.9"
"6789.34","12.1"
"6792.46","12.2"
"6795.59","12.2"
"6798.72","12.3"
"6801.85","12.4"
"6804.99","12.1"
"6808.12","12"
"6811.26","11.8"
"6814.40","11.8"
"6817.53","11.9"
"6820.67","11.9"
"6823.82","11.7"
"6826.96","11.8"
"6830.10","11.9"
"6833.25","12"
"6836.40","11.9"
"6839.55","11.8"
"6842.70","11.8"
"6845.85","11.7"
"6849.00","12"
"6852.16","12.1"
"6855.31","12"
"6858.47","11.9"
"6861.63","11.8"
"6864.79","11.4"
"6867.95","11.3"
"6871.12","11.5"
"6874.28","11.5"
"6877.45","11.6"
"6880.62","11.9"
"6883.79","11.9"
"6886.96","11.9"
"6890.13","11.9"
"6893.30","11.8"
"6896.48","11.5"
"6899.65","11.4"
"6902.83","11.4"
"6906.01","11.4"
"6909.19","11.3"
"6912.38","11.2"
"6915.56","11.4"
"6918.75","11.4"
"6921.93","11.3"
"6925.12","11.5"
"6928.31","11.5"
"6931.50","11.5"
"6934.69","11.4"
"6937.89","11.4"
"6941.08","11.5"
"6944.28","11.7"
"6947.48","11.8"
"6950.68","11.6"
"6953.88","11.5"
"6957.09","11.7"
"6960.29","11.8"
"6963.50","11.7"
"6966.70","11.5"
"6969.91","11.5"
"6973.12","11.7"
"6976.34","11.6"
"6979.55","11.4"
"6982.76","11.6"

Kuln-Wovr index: 0.00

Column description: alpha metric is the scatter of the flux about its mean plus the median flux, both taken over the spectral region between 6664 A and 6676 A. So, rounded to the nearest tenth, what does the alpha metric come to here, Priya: 11.9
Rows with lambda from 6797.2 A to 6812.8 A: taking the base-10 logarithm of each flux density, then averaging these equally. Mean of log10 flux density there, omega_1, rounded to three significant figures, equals 1.08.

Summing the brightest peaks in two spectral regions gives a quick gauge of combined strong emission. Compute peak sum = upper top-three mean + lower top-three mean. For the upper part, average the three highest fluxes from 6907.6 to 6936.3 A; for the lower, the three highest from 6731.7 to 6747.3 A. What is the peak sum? 23.4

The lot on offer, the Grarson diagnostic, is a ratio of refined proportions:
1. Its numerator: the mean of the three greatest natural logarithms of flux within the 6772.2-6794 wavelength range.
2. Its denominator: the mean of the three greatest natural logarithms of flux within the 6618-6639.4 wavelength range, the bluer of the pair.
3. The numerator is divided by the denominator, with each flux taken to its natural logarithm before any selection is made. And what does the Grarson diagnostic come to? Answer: 1.00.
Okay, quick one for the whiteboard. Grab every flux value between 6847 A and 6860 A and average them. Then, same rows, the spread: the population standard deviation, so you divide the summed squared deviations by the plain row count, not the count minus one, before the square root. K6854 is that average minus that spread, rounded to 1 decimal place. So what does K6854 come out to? 11.9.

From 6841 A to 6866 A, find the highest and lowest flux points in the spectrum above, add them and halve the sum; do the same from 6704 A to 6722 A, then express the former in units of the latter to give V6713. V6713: 1.00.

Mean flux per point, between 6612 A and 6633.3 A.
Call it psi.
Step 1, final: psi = 12.1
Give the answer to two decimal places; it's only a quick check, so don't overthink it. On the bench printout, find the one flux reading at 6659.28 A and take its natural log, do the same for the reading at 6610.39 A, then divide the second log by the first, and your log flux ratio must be 1.00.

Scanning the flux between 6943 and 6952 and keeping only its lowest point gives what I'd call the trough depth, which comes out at 11.6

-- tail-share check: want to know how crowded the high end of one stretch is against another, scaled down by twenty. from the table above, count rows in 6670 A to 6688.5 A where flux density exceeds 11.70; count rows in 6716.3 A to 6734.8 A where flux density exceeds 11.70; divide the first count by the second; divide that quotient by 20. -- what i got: 0.075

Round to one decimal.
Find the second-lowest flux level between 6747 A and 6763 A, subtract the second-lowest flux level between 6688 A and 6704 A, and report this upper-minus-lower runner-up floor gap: 0.3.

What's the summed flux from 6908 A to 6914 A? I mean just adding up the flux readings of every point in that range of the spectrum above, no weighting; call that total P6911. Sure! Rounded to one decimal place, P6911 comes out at 22.5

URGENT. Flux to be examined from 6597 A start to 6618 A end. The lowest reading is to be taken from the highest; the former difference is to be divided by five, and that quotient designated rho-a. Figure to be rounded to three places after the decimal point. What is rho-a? 0.320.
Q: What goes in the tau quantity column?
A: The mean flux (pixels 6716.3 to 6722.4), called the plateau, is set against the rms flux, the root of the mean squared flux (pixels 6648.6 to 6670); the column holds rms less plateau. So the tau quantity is 0.0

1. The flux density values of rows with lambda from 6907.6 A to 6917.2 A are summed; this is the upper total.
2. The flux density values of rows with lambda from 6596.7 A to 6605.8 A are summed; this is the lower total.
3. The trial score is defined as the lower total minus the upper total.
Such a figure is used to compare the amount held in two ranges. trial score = -1.8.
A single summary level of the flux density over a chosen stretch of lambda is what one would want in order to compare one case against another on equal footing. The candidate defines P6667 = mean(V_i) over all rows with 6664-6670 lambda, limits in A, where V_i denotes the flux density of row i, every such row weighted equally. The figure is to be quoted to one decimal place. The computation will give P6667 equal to 11.6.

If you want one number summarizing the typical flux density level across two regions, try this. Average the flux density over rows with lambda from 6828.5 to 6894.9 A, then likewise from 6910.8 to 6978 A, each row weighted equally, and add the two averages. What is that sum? 23.3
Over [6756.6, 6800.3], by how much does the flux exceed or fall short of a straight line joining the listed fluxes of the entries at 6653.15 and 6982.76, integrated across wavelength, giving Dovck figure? 20.8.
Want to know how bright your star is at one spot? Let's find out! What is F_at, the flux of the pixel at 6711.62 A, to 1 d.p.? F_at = 12.0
